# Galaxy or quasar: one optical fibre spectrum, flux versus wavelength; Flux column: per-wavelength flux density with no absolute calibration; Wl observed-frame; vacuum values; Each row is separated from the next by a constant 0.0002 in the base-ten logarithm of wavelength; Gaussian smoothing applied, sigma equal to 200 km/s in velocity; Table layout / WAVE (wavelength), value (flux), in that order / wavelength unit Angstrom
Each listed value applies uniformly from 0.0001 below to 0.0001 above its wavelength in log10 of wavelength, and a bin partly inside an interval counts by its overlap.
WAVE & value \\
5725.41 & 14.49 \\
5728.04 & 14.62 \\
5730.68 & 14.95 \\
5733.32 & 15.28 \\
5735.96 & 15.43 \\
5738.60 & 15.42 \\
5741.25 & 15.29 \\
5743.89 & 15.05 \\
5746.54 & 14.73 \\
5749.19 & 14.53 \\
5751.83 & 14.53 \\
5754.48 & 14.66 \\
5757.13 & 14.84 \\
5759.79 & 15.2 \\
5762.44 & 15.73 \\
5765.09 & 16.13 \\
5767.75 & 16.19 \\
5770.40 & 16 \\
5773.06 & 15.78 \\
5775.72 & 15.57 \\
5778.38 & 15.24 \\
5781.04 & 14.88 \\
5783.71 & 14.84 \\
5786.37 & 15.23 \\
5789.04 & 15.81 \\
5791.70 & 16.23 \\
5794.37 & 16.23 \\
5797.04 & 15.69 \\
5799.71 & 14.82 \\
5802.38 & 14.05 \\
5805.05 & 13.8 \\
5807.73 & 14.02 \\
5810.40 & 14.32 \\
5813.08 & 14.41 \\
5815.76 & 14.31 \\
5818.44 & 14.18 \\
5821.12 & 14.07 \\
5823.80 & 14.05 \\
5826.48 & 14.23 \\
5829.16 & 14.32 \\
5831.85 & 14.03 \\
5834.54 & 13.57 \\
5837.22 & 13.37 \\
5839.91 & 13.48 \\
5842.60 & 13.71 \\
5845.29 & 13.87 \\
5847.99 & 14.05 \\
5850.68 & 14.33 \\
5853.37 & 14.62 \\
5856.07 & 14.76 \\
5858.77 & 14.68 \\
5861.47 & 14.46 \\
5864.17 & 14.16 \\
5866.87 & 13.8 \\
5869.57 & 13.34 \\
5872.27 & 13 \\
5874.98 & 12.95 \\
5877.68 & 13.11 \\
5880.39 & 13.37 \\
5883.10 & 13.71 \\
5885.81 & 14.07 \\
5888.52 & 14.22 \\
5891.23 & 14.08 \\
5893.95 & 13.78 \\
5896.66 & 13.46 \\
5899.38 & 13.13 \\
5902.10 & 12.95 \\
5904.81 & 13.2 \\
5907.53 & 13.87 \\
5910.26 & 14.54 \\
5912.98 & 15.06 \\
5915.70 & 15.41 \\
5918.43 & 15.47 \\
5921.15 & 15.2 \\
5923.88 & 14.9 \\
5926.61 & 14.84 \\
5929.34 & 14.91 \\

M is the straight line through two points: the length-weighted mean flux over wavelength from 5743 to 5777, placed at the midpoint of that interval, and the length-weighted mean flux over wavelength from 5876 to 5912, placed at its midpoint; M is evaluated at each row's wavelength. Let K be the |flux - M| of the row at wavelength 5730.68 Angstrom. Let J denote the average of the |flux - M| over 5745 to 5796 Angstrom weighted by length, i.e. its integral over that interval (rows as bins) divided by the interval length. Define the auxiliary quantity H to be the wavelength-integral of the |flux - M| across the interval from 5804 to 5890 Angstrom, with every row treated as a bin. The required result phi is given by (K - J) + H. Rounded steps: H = 42.0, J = 0.65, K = 0.72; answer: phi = 42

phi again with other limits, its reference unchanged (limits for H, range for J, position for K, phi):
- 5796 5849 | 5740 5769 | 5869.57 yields 27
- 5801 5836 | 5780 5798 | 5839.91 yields 17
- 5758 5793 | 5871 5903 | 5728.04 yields 20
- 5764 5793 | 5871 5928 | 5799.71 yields 17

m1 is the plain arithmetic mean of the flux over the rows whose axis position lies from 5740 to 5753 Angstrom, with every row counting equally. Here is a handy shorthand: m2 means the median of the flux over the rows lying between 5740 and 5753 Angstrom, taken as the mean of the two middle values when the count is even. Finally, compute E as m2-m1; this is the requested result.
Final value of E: -0.10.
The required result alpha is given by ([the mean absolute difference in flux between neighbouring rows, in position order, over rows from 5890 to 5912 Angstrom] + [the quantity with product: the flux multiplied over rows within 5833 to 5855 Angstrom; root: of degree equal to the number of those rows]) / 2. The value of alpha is 7.1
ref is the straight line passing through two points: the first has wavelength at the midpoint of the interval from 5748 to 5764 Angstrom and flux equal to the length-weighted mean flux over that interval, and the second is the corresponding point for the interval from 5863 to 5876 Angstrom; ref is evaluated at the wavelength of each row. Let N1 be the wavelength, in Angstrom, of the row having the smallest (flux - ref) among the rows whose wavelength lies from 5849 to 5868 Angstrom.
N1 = 5866.87 Angstrom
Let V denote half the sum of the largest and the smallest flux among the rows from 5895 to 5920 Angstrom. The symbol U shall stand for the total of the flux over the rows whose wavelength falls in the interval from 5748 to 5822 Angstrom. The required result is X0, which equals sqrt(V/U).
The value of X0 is 0.18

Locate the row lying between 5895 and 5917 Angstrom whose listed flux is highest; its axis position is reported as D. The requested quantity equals 5915.70 Angstrom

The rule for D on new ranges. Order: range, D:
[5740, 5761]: 5741.25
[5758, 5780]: 5767.75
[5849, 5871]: 5856.07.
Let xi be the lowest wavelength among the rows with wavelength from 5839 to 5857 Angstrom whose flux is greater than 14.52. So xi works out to 5853.37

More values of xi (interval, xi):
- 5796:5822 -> 5797.04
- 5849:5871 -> 5853.37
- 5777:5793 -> 5778.38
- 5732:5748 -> 5733.32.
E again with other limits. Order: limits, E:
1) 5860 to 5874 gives 0.05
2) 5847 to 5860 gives 0.13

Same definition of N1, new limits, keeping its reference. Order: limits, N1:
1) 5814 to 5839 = 5837.22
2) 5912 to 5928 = 5926.61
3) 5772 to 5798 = 5783.71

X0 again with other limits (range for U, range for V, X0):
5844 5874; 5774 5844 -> 0.31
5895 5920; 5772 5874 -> 0.34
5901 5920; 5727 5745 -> 0.39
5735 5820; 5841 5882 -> 0.17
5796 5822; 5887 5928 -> 0.31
